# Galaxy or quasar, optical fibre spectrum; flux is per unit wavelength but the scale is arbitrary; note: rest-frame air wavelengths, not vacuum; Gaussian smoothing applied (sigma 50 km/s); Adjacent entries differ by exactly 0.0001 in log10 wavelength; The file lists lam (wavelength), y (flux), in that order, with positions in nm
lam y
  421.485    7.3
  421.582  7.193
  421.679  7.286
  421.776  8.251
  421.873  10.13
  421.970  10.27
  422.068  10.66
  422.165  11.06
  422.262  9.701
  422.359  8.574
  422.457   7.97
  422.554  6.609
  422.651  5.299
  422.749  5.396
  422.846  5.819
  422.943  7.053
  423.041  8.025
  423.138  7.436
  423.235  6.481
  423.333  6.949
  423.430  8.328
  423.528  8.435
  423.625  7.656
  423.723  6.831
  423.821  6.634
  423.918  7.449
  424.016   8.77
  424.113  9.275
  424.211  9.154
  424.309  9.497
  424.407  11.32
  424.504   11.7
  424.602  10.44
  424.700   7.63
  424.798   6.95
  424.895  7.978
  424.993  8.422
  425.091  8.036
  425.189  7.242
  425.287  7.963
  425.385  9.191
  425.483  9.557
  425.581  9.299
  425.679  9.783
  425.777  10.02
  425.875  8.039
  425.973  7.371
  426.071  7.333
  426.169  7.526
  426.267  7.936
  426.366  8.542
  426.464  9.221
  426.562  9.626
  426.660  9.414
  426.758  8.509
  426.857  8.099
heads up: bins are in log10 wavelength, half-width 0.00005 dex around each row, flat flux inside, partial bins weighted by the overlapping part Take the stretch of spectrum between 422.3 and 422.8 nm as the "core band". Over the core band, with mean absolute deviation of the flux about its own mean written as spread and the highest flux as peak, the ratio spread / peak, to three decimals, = 0.140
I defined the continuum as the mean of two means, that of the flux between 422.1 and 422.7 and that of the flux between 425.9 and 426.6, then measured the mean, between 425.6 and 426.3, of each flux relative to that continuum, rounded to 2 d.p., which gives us 1.01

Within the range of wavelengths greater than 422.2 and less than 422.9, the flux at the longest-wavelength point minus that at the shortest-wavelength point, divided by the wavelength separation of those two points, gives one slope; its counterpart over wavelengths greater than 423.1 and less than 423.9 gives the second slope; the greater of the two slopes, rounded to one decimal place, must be -1.2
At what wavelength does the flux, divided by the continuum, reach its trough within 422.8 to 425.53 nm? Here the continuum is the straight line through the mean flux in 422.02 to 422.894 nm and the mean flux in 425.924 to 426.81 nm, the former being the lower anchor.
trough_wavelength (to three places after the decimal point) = 422.846 nm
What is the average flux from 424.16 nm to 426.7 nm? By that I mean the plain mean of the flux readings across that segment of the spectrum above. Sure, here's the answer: 8.8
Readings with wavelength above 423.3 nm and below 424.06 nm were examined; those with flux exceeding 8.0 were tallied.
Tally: 3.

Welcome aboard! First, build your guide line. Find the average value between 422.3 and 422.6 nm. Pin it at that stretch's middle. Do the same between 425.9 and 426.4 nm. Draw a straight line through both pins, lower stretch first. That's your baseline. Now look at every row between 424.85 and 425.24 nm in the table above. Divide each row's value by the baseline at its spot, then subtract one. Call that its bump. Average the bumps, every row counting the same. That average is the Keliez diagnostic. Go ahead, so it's 0.02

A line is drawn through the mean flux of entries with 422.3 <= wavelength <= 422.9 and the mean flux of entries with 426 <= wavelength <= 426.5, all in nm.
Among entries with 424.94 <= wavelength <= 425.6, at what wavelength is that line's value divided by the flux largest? 425.189 nm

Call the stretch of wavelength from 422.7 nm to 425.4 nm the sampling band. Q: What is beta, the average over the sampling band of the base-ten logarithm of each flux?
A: 0.90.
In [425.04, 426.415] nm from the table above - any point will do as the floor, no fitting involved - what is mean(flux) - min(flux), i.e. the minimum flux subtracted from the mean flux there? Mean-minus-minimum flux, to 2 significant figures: 1.2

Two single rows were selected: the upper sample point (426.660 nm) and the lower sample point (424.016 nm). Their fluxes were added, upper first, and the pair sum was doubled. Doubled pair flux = 36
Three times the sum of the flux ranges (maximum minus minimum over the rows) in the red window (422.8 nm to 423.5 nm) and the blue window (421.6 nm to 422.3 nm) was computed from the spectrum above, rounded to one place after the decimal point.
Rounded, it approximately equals 18.8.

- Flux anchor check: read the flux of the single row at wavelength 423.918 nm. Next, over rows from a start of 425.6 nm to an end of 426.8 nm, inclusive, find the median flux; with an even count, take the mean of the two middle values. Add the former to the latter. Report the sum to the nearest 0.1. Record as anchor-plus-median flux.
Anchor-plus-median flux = 16.0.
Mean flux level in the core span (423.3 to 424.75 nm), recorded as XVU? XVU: 8.7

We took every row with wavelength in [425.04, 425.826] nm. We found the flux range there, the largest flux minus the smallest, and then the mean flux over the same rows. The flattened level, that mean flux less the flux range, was 6.1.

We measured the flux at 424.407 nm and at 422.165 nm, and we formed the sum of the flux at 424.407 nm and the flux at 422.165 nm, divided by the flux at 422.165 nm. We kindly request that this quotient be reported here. 2.02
